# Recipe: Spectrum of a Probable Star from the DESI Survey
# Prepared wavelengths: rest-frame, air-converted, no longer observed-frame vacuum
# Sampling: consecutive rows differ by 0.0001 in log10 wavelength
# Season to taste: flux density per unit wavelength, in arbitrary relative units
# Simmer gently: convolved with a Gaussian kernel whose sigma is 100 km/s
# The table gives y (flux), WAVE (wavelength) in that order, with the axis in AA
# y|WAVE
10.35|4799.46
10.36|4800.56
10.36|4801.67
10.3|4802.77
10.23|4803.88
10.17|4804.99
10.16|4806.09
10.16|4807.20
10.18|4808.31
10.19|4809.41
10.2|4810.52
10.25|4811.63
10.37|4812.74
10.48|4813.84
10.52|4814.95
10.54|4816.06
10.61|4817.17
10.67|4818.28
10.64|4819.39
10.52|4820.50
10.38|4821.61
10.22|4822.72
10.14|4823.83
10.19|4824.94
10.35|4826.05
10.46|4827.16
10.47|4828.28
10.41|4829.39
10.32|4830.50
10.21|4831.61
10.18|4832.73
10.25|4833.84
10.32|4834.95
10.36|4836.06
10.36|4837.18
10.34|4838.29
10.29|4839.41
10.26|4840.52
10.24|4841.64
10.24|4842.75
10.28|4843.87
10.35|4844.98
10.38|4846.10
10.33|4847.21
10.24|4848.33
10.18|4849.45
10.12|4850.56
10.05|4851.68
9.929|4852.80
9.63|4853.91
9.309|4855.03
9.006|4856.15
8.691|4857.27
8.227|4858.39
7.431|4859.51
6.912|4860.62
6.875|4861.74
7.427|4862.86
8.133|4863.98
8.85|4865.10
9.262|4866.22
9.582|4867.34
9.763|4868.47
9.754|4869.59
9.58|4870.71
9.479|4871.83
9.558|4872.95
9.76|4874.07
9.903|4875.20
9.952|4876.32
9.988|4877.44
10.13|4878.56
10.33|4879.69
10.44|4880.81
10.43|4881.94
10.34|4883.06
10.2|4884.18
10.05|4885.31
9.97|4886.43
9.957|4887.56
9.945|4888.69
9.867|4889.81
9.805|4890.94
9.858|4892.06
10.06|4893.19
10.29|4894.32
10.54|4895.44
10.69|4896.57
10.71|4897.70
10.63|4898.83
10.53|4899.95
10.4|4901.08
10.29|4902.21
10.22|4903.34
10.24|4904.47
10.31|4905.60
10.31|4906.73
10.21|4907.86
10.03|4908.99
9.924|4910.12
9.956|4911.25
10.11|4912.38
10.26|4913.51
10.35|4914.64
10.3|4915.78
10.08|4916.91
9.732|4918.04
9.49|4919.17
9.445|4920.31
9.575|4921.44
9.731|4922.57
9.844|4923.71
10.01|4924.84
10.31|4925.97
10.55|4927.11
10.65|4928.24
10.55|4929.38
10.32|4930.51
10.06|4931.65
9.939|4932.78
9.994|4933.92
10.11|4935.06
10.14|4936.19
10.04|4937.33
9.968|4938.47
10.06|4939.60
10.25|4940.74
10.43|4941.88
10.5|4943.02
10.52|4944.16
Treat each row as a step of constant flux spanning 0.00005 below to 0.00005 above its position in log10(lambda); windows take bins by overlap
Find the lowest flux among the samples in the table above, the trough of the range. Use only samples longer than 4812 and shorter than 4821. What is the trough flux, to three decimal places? 10.370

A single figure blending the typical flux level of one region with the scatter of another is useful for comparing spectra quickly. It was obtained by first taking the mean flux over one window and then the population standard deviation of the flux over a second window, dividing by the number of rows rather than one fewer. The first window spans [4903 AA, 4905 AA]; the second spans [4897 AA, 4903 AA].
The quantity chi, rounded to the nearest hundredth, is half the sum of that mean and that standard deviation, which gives 5.19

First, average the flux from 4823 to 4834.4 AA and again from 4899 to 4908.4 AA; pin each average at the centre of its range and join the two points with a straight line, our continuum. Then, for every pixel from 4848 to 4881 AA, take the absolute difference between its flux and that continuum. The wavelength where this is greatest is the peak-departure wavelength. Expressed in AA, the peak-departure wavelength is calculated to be 4861.74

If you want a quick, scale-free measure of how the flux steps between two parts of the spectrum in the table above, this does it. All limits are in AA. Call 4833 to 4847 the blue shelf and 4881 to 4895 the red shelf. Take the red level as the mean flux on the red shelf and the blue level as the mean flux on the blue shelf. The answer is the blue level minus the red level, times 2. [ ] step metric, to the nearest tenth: 0.5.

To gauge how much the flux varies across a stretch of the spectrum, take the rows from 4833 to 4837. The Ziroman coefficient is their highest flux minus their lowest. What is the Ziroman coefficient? 0.11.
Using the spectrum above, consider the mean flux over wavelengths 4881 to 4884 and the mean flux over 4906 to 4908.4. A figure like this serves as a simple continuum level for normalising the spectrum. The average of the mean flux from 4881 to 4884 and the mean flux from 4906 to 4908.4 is 10.3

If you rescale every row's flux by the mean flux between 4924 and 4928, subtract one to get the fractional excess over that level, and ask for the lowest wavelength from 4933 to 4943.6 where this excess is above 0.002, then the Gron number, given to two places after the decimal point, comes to 4941.88 AA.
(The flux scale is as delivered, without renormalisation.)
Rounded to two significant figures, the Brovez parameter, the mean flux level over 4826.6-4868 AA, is 9.6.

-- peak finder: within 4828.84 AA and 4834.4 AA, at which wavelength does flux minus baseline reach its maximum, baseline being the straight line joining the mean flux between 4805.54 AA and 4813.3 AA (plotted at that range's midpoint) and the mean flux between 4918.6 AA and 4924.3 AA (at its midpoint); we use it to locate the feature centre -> 4829.39 AA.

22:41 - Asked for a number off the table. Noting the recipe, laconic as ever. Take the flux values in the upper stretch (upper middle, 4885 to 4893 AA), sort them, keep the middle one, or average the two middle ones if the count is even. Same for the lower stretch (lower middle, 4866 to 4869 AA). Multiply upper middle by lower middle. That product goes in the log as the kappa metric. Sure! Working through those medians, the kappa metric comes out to 95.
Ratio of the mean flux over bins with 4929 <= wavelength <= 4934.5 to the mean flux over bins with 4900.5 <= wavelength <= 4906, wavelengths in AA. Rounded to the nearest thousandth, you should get 0.988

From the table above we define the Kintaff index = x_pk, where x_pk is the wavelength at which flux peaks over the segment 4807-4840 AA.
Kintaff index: 4818.28 AA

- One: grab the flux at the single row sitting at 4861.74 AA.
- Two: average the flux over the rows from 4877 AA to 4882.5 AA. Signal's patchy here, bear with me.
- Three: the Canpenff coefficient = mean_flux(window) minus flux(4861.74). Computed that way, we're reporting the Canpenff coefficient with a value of 3.4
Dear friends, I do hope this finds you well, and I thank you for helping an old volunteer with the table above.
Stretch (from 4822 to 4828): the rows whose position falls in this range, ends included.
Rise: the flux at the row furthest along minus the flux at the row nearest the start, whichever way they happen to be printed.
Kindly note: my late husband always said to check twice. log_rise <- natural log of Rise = -1.4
